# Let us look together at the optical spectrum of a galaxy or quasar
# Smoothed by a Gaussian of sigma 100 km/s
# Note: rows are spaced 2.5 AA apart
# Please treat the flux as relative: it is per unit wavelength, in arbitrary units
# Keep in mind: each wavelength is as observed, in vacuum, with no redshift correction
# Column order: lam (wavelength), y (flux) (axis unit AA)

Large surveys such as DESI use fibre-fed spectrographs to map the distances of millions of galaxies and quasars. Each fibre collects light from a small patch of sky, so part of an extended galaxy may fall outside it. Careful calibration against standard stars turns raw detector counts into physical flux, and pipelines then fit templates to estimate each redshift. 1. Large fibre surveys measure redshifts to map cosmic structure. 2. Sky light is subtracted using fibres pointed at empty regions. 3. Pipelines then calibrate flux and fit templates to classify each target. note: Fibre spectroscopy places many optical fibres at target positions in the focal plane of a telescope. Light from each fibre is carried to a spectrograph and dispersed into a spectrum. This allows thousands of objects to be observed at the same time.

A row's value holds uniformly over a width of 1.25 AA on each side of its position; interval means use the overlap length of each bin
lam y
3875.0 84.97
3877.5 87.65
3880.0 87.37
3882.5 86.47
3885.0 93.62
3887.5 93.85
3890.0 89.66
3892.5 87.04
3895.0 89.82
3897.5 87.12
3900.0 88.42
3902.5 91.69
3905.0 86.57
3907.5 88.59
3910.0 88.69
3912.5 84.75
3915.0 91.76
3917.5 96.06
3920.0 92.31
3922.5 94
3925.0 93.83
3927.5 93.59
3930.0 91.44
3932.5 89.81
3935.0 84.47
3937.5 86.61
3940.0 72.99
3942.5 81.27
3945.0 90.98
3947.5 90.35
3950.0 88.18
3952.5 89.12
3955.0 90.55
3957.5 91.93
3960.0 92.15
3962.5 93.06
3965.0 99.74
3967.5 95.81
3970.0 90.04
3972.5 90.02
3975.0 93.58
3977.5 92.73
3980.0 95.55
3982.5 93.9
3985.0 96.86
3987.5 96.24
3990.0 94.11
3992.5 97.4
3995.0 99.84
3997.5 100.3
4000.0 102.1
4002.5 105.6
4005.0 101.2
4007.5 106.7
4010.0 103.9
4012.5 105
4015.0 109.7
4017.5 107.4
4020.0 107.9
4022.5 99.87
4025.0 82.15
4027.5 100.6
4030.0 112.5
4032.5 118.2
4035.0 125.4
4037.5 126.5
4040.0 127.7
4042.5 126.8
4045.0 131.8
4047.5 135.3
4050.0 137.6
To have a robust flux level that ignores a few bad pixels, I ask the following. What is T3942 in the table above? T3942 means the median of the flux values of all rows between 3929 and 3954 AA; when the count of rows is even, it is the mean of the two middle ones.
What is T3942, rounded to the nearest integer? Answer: 89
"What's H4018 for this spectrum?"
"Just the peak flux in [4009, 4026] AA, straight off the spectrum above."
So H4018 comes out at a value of 109.7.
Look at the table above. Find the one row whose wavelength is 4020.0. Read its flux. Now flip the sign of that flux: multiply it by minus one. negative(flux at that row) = -108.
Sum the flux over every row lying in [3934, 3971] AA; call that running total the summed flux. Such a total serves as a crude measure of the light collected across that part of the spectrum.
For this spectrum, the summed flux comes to 1337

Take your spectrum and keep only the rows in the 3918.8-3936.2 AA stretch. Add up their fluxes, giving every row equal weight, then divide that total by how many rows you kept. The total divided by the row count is 91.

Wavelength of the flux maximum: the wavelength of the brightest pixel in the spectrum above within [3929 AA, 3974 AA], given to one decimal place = 3965.0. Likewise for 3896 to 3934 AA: 3917.5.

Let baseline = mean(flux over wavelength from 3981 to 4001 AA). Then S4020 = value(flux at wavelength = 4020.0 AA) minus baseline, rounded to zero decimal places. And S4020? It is 10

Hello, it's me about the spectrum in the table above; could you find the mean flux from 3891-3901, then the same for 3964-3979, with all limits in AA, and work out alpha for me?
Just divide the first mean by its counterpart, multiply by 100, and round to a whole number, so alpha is 94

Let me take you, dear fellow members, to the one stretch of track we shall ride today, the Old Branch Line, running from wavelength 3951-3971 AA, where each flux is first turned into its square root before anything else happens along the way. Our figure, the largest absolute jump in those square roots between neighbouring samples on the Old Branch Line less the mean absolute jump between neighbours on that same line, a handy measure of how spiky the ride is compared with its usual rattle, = 0.2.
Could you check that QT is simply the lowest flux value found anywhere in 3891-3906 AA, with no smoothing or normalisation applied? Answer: 86.57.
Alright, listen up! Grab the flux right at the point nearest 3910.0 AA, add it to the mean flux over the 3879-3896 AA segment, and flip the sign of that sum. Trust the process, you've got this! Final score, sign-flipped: -178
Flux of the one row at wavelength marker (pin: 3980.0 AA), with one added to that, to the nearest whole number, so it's 97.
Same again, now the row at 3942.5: 82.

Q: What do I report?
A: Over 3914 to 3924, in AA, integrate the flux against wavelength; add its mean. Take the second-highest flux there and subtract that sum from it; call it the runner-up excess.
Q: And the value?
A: -935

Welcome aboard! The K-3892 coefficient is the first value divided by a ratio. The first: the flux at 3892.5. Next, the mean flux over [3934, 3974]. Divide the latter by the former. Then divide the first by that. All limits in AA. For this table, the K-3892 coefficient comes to 84.9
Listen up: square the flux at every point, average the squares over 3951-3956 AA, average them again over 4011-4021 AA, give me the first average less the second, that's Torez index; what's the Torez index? -3488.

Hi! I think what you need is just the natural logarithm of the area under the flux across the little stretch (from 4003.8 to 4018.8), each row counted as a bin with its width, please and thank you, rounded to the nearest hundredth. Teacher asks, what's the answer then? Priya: 7.37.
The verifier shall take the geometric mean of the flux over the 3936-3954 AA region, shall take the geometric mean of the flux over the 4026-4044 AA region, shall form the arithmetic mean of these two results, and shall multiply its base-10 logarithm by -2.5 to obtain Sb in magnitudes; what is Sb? -5.03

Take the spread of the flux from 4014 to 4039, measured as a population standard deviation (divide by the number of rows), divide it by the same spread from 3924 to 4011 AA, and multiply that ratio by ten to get 18.7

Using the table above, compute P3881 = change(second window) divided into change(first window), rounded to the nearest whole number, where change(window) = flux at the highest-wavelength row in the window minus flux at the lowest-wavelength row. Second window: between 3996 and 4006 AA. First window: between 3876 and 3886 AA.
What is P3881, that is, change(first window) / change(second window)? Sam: 7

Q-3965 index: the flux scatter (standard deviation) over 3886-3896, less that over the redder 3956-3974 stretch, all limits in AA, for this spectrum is -1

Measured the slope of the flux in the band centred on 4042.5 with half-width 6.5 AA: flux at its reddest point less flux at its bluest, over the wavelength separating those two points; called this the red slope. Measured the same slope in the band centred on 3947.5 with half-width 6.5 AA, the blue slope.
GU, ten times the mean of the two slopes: 8.3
